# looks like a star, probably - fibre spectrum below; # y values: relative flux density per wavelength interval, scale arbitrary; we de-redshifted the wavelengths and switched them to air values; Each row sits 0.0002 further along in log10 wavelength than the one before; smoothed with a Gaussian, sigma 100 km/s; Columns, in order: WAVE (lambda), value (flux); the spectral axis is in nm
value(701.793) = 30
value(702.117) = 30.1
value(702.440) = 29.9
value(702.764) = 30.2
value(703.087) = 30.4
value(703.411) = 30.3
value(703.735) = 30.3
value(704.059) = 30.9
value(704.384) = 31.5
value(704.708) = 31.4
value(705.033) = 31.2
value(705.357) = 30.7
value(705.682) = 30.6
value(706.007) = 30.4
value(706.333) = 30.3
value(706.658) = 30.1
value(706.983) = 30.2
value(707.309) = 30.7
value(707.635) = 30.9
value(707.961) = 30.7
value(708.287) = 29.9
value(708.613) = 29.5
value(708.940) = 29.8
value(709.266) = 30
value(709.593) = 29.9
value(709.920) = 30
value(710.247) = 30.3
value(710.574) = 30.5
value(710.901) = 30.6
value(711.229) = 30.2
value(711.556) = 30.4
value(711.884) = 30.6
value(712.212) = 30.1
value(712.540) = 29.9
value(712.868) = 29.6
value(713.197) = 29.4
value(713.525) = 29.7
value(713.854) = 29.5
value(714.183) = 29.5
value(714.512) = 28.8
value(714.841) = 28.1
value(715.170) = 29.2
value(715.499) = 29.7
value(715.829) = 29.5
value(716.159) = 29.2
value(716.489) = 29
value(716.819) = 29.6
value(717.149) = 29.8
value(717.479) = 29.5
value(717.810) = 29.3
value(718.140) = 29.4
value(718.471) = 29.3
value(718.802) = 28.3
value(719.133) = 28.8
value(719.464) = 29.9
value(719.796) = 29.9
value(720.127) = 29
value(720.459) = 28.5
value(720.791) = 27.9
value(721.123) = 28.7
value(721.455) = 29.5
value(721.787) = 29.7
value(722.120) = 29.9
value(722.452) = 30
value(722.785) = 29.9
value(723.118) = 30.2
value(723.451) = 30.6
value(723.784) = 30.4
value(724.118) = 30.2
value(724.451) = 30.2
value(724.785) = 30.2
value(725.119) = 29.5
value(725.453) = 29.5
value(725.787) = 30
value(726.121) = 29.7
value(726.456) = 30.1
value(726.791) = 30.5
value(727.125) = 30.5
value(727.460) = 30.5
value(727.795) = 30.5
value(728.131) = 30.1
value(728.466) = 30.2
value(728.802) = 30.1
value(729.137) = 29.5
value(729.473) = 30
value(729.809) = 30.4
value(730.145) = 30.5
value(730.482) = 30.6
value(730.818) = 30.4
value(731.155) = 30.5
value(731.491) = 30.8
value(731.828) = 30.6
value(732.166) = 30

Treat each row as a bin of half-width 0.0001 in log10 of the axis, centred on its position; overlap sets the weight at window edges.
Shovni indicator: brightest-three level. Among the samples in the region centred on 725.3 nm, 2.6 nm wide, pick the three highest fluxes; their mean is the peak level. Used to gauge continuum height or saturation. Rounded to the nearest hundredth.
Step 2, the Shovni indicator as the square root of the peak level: 5.50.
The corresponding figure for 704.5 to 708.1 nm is 5.58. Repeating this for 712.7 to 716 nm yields 5.45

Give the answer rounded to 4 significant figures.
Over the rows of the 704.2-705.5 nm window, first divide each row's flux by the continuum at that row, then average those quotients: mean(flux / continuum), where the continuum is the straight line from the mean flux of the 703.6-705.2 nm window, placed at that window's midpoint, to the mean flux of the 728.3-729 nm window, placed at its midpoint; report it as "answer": 1.005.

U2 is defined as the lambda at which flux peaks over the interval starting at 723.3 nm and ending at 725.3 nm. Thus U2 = 723.451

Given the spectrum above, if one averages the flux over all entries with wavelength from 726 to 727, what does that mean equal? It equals 30.1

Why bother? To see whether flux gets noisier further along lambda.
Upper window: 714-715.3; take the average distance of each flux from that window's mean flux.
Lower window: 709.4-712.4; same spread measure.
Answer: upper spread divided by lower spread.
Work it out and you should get 2.1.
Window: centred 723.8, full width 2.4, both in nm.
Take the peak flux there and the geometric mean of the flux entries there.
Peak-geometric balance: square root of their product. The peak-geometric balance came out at 30.4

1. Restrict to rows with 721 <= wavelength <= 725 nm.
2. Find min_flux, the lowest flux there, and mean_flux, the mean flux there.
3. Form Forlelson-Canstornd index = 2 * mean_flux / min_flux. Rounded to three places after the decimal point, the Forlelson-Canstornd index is 2.088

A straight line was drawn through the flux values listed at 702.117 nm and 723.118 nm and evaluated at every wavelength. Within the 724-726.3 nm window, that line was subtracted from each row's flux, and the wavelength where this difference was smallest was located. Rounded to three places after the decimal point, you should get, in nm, 725.453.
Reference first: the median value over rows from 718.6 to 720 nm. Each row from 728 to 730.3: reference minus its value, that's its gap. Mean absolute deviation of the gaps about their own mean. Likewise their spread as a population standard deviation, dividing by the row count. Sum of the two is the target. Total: 0.52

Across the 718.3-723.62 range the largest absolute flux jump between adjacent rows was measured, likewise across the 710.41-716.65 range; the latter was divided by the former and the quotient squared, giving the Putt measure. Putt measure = 1.00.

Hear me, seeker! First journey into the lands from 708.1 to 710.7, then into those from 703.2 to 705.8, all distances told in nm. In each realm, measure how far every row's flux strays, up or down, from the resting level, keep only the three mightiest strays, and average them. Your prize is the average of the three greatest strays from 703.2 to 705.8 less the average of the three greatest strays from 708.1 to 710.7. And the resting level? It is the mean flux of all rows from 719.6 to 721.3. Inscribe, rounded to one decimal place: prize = 1.1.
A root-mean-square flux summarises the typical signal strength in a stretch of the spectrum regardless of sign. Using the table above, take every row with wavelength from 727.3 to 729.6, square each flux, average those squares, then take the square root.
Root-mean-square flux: 30.1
